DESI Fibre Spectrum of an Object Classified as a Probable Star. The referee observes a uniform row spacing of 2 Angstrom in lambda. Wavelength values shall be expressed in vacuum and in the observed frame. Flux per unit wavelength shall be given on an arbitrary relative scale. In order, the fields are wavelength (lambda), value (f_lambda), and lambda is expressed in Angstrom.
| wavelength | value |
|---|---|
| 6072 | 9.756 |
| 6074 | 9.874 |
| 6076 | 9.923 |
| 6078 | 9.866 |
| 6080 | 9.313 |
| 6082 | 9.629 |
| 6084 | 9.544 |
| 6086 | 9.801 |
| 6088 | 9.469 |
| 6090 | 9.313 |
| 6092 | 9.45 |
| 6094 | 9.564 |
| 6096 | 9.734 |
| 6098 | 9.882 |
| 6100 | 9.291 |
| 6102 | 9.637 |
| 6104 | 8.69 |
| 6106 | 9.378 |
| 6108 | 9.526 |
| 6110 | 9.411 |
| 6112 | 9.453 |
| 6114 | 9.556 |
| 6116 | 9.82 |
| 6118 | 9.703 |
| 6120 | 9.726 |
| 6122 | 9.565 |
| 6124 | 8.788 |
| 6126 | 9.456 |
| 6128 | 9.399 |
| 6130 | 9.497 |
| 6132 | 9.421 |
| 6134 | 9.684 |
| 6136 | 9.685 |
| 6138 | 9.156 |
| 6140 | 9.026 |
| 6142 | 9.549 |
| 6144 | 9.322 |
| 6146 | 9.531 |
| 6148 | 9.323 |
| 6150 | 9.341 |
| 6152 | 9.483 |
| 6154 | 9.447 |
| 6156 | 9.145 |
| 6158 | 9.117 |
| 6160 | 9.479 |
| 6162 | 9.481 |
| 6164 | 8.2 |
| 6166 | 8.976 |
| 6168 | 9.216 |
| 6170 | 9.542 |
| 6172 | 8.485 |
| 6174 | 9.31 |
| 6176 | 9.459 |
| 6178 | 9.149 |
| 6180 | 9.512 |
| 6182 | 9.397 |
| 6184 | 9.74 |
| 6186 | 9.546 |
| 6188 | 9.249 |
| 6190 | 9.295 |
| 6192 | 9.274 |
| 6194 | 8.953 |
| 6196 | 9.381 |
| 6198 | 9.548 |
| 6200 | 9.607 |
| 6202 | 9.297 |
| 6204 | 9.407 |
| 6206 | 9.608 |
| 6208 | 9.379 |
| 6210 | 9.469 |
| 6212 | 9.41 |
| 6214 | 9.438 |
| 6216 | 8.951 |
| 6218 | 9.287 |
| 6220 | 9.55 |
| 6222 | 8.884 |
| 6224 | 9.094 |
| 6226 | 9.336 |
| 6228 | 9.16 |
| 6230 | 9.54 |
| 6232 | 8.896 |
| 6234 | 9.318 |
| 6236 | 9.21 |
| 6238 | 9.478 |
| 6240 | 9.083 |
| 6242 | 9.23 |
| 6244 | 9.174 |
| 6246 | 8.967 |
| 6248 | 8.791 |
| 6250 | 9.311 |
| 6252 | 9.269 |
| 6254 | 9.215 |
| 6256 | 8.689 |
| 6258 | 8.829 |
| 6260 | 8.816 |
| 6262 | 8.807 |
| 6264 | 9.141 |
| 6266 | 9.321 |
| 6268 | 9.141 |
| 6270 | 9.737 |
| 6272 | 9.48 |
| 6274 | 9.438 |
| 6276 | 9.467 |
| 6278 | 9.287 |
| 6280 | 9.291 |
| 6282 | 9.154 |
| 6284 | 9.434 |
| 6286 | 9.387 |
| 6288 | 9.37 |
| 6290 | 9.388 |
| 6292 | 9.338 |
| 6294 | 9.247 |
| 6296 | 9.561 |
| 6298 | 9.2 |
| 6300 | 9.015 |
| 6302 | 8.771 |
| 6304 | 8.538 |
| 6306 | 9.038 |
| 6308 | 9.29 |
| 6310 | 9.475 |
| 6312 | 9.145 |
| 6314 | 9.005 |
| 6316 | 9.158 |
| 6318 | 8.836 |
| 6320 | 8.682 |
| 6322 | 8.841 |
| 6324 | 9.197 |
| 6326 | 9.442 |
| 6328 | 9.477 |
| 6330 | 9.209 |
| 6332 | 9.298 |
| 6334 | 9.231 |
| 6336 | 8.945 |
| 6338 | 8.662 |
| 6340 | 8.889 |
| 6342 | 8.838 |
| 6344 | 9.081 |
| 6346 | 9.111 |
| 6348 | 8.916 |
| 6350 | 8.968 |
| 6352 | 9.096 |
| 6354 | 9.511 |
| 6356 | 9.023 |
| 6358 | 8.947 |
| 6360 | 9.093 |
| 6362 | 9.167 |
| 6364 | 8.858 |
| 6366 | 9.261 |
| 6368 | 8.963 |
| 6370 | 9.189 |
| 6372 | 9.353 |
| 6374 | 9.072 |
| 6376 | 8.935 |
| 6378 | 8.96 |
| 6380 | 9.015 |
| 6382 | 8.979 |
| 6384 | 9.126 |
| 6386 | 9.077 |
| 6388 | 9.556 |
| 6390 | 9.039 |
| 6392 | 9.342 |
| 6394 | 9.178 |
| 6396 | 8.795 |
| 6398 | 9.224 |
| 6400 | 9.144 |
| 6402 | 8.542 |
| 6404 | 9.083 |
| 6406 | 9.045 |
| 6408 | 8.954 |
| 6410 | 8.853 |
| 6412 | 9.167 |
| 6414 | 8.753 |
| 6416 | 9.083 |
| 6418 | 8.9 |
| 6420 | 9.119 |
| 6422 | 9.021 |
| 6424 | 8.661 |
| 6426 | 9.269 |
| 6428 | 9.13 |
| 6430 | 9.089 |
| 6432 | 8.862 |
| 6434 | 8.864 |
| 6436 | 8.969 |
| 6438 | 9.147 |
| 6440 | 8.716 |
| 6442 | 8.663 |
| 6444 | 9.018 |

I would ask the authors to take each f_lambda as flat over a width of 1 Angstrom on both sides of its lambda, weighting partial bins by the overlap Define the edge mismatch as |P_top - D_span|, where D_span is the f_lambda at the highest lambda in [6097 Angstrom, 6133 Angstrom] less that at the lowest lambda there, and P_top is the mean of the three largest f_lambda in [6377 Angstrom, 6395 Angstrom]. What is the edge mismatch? 9.8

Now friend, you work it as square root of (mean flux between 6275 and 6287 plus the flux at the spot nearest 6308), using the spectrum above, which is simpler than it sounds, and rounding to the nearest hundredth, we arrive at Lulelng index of 4.32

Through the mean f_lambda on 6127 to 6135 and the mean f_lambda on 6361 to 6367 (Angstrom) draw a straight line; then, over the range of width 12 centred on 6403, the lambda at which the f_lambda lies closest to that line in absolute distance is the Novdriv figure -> 6406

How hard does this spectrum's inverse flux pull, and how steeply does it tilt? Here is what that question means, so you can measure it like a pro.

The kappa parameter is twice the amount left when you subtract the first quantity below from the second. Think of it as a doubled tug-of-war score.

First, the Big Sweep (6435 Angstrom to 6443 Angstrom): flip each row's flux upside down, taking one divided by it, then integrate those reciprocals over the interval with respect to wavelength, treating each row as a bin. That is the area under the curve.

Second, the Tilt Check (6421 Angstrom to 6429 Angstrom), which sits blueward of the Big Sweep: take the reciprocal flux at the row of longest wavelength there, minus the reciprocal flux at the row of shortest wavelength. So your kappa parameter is -1.81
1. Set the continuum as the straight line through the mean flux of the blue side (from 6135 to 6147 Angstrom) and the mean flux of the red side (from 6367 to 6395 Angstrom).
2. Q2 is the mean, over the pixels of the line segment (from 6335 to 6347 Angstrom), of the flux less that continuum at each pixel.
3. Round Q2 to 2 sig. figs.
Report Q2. -0.25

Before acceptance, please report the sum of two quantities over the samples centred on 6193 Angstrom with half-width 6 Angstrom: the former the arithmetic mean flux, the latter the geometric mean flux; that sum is 18.6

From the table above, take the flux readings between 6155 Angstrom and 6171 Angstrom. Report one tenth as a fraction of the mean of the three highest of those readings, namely 0.0105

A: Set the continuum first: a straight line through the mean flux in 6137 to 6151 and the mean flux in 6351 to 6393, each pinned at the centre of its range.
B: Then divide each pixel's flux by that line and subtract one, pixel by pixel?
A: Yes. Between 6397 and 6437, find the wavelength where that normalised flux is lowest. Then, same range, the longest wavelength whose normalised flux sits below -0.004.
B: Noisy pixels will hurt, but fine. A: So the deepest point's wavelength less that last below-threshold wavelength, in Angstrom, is -34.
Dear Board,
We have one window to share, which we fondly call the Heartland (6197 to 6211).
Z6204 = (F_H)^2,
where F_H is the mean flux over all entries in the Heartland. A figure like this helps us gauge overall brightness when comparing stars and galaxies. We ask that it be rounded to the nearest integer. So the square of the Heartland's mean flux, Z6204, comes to 90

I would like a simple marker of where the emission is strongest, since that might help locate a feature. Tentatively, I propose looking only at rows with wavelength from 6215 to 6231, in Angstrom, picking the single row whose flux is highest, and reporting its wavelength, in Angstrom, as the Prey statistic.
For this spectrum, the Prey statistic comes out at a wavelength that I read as 6220 Angstrom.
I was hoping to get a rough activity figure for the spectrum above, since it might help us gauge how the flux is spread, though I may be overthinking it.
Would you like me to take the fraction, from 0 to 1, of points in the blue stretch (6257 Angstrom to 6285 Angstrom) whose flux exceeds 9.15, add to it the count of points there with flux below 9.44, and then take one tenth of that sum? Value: 1.16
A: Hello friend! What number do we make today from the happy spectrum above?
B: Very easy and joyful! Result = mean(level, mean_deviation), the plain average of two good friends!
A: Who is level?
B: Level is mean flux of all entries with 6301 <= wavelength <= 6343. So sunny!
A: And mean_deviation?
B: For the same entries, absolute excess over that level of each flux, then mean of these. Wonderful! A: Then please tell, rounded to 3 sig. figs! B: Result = 4.64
